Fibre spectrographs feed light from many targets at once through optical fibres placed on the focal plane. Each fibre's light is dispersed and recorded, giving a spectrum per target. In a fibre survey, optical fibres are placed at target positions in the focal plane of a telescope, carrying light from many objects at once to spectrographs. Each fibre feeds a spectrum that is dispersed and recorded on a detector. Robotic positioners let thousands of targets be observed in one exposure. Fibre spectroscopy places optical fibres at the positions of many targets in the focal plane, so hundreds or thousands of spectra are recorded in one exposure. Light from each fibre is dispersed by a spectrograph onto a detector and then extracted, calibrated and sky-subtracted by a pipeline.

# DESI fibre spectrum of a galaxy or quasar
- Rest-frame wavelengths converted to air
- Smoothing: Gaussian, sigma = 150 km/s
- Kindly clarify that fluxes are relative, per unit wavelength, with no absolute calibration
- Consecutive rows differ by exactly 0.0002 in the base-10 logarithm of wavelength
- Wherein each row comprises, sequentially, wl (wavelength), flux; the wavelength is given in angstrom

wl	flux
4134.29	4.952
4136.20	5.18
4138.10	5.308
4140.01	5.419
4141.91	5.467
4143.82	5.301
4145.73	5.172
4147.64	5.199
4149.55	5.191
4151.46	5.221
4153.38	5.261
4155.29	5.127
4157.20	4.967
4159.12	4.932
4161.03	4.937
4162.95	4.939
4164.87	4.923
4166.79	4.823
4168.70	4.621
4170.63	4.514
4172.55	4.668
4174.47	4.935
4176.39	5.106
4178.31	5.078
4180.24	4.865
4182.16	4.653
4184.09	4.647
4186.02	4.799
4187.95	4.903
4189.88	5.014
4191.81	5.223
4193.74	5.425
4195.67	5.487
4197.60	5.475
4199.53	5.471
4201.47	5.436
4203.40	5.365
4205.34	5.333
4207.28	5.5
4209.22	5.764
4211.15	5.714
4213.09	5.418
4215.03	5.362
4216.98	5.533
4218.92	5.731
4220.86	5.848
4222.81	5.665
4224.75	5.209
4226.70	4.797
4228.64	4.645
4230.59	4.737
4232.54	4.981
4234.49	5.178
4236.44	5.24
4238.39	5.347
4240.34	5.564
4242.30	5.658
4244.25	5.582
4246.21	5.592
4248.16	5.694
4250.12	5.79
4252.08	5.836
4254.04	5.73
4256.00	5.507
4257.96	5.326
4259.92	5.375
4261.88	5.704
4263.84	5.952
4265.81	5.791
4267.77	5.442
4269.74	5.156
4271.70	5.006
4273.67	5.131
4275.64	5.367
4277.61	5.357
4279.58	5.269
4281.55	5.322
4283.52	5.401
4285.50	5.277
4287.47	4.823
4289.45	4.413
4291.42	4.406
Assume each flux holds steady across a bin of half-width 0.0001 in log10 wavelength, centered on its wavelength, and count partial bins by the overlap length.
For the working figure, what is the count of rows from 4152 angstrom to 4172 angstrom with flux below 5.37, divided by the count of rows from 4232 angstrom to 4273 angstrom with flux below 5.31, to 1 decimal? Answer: 2.0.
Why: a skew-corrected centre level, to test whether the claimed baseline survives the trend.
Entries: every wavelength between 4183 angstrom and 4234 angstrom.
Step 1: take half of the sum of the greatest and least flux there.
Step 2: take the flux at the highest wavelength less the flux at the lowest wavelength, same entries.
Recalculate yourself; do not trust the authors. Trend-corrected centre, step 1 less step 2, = 4.9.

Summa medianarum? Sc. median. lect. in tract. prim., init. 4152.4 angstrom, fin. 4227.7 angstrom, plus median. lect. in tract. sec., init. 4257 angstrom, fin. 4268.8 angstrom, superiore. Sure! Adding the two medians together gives 10.7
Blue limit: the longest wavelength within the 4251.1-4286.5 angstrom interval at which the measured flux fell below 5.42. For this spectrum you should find 4285.50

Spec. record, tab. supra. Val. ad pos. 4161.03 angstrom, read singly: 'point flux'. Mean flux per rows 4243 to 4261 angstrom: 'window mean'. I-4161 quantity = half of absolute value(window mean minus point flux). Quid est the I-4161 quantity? 0.33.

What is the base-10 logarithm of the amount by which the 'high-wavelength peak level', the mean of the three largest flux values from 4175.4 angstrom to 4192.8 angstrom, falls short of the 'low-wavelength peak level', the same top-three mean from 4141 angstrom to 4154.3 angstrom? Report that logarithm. -0.68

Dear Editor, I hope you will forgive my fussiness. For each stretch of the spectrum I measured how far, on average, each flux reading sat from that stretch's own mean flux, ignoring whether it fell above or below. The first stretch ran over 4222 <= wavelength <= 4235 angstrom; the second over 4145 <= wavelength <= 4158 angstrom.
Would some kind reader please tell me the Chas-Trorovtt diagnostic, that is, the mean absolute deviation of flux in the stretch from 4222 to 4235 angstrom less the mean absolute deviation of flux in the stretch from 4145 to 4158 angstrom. 0.21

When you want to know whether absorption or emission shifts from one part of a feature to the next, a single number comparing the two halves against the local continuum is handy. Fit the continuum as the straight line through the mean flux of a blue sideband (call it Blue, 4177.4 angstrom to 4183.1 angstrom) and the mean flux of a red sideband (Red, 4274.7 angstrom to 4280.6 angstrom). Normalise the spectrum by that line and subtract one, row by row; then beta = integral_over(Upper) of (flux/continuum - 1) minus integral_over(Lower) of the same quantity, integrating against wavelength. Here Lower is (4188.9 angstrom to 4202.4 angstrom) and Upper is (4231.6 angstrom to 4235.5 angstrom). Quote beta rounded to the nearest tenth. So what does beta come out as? -1.2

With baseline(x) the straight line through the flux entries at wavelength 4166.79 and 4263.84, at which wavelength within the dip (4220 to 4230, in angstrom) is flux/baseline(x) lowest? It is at 4228.64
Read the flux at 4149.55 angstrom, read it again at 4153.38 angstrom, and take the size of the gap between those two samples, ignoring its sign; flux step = 0.1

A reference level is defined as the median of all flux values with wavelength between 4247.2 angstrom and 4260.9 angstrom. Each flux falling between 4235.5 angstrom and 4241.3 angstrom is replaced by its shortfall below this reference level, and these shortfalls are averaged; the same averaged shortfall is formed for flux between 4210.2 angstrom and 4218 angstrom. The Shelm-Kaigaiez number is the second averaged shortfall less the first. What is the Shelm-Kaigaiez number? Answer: -0.12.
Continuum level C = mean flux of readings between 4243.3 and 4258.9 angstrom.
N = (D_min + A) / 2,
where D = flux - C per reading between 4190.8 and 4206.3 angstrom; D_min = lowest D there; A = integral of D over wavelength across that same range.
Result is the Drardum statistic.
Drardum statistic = -2.0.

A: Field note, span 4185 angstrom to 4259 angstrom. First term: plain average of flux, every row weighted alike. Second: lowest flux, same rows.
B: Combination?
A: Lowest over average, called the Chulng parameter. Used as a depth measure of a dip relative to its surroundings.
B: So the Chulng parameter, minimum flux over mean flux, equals 0.86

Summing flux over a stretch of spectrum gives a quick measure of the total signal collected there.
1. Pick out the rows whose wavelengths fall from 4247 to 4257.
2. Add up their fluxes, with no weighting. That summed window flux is 28.6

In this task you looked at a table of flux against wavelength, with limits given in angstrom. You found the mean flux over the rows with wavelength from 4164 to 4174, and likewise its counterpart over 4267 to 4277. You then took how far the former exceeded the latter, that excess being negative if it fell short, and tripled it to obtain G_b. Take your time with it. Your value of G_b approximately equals -1.5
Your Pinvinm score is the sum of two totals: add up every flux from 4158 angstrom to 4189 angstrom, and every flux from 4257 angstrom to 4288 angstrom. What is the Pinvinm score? 163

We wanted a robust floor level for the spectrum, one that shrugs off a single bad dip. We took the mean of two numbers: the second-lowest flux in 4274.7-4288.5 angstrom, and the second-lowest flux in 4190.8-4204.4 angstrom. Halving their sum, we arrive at 5.32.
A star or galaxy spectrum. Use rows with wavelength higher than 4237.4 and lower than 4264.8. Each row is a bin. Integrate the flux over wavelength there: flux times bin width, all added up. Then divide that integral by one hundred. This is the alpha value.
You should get 1.54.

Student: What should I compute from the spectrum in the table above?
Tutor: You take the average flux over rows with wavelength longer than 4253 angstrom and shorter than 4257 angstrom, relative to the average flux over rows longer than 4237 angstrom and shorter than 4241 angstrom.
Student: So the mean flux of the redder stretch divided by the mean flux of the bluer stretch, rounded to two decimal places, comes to 1.03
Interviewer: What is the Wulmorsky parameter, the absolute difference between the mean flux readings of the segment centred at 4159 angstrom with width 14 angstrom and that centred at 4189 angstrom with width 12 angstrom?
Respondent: 0.01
